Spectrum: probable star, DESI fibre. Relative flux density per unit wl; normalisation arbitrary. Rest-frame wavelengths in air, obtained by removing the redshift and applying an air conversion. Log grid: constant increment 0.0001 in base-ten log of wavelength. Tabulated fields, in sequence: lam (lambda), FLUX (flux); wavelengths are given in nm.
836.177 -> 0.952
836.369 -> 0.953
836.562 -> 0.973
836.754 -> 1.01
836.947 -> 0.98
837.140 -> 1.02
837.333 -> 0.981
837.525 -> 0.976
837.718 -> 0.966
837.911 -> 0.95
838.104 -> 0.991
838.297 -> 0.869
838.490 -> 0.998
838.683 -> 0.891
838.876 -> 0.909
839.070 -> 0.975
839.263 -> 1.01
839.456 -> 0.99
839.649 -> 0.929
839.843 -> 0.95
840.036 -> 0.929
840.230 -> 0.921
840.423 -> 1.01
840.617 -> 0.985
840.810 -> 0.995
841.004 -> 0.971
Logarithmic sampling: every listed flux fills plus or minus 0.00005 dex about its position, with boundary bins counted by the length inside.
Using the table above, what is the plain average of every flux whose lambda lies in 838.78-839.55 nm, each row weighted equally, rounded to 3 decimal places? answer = 0.971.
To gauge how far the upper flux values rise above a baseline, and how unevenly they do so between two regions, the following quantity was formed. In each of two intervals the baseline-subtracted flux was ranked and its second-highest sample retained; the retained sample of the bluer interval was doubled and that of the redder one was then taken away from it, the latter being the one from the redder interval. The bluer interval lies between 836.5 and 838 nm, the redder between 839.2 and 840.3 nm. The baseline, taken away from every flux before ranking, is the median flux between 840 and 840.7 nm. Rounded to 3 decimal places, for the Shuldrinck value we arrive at 0.073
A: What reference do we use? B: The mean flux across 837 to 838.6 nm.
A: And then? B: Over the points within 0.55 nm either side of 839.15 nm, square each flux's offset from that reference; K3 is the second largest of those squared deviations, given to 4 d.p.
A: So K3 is 0.0036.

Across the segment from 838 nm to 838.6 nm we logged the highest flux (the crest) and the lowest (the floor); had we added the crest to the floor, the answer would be 1.87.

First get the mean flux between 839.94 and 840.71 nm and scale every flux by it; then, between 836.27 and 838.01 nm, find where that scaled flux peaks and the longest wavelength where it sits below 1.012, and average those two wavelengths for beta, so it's 837.53 nm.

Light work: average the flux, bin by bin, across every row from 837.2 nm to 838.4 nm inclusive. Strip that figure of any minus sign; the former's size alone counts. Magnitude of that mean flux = 0.96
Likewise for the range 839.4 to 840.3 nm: 0.94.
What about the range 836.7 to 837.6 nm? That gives 0.99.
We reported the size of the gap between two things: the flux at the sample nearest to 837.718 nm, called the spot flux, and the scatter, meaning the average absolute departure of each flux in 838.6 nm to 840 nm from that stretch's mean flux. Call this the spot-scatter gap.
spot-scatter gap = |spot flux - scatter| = 0.931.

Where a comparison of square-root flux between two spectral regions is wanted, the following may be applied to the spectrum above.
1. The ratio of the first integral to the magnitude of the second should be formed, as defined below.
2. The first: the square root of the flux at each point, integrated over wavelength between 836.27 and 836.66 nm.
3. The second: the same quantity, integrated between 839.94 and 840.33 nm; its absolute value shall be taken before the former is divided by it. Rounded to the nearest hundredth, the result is 1.02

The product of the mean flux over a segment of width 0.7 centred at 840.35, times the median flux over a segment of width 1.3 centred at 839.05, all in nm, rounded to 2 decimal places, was 0.94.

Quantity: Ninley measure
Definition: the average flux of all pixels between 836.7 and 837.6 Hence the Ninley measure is 0.993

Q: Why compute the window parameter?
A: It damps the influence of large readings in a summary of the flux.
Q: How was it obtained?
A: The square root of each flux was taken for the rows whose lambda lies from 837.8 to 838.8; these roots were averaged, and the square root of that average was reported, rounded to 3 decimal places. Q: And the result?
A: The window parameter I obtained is 0.984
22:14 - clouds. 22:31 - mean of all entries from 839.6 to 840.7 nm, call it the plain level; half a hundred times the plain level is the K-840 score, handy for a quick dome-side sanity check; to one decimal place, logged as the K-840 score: 47.7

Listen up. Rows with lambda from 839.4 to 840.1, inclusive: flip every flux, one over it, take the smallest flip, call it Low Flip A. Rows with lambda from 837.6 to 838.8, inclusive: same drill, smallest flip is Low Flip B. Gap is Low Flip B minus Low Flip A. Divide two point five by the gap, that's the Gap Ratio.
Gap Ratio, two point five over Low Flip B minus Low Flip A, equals -309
